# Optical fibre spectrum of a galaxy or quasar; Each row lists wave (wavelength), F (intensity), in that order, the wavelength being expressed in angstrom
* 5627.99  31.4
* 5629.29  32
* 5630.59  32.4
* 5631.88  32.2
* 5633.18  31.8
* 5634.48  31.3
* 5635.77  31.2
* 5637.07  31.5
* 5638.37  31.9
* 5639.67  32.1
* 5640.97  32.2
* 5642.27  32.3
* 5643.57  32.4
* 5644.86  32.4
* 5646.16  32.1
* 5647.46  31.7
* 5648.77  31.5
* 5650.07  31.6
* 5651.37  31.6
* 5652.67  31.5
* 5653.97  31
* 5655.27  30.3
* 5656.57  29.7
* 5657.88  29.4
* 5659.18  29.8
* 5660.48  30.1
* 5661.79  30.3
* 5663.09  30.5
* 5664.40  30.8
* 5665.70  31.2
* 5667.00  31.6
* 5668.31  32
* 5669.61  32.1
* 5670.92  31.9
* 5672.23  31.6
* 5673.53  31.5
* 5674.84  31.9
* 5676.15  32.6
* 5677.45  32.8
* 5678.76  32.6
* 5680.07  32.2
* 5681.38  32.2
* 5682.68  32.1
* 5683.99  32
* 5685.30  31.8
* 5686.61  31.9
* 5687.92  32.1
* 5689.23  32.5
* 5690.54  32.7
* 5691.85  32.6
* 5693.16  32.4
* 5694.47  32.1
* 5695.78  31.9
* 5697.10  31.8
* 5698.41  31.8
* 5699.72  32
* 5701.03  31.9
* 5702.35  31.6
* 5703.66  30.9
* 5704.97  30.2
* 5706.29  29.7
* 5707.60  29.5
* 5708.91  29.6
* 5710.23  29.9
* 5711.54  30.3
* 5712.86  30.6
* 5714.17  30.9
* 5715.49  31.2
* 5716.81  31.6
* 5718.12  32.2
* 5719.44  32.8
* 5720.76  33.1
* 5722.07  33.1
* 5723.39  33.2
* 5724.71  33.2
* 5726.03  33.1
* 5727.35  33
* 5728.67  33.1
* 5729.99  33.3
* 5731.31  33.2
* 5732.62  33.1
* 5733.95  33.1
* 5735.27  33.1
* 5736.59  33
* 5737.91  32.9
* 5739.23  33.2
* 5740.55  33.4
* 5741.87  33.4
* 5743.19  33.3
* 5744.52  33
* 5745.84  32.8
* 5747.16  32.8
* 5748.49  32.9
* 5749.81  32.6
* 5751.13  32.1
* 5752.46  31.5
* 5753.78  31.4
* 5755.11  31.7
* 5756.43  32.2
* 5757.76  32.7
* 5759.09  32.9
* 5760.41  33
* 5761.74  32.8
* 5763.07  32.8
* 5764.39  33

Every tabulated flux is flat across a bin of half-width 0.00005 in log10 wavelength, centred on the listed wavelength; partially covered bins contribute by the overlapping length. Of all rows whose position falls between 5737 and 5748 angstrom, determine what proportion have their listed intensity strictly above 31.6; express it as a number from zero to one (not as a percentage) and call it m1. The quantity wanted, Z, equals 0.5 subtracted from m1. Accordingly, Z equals 0.50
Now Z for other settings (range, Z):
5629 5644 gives 0.25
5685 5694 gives 0.50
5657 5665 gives -0.50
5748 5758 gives 0.25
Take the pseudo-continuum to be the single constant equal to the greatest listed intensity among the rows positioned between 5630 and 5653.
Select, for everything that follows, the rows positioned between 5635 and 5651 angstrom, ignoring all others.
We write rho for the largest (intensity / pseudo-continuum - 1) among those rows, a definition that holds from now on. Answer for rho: 0.000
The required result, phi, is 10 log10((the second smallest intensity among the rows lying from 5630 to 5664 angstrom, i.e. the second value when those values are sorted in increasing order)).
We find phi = 14.7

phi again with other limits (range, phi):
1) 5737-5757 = 15.0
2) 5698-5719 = 14.7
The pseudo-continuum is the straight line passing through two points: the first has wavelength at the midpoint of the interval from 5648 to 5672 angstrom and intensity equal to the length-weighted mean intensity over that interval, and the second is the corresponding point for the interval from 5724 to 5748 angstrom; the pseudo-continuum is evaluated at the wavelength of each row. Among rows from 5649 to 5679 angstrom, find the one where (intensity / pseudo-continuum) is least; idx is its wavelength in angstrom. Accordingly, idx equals 5657.88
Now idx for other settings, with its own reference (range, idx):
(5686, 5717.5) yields 5707.60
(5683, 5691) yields 5685.30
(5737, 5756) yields 5753.78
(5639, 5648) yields 5647.46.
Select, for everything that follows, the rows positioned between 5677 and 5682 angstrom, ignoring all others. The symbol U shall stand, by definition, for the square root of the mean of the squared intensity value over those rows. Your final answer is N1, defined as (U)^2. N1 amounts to 1053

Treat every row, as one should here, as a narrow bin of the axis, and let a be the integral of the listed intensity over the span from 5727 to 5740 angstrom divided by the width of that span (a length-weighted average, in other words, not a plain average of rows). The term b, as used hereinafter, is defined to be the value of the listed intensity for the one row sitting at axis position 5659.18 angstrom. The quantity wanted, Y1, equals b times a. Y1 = 987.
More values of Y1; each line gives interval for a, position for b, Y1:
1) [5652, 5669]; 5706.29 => 910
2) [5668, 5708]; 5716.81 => 1006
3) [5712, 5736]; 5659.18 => 971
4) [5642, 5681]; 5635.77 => 981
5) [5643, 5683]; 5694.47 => 1010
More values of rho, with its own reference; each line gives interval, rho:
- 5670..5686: 0.012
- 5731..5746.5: 0.031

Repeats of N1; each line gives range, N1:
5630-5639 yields 1009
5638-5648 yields 1033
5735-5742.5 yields 1100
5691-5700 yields 1030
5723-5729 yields 1097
